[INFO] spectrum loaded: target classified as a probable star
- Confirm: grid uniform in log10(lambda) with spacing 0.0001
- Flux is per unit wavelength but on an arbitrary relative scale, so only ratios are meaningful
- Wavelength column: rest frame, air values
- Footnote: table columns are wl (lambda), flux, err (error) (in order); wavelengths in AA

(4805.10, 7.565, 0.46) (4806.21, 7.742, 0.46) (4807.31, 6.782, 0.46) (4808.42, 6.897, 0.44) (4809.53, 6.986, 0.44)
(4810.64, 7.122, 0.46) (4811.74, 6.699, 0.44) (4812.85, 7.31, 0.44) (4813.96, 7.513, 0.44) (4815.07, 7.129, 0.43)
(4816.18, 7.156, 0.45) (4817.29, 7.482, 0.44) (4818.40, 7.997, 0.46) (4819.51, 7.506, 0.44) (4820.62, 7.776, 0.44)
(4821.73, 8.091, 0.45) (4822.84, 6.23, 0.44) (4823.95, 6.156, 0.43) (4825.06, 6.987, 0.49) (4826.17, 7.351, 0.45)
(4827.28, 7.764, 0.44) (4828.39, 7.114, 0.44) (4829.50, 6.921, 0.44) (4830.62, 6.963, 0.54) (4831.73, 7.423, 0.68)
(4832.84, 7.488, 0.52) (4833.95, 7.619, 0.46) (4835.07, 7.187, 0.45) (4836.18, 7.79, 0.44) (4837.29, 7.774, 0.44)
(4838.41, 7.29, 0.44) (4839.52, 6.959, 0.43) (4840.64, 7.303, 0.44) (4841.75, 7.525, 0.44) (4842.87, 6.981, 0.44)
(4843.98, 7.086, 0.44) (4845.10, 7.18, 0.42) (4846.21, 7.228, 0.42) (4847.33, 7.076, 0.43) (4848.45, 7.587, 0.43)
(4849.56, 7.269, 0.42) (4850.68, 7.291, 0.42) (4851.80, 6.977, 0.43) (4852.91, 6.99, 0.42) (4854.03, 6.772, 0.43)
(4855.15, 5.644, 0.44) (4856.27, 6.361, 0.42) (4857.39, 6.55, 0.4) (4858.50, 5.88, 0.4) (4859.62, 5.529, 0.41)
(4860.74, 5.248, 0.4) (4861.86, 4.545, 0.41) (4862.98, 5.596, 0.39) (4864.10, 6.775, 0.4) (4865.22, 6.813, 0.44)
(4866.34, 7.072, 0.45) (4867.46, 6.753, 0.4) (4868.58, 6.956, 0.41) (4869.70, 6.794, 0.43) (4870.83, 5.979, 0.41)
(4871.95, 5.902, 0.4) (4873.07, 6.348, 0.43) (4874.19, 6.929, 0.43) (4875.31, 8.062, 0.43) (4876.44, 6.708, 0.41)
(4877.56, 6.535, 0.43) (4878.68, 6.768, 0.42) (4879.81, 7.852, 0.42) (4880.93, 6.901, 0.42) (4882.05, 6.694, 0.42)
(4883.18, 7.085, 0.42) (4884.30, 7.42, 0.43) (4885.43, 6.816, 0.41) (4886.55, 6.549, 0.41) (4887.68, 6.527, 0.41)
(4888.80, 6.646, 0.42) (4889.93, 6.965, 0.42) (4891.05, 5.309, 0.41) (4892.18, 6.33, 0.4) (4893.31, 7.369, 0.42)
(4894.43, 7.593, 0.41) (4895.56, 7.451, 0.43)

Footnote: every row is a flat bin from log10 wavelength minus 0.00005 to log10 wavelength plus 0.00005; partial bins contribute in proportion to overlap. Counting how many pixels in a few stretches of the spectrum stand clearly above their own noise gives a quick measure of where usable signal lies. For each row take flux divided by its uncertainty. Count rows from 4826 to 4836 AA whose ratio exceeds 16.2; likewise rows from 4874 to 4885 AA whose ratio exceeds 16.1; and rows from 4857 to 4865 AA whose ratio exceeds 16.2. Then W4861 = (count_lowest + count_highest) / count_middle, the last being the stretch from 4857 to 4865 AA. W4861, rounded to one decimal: 5.5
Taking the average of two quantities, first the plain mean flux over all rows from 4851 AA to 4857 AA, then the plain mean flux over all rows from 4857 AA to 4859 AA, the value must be 6.4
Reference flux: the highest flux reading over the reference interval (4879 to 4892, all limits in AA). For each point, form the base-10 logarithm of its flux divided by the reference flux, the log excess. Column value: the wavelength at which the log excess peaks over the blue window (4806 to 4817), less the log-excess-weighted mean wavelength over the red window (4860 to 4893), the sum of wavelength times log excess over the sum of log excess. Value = -68.5 AA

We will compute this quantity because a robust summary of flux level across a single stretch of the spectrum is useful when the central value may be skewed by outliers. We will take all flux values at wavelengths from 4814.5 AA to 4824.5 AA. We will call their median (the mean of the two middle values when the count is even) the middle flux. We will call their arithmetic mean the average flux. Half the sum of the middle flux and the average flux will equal 7.38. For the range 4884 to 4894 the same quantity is 6.65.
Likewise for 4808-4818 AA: 7.14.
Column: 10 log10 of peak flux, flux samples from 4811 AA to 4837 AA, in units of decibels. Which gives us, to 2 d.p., 9.08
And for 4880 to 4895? 8.80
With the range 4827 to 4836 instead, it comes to 8.90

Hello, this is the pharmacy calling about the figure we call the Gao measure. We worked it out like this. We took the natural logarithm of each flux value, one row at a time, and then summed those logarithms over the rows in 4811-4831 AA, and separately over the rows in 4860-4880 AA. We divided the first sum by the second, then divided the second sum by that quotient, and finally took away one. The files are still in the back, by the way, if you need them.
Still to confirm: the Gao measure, 30.8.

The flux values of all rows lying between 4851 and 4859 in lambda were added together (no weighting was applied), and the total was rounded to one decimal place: 45.2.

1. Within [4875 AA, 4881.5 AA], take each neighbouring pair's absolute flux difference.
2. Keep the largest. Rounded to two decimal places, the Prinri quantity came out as 1.35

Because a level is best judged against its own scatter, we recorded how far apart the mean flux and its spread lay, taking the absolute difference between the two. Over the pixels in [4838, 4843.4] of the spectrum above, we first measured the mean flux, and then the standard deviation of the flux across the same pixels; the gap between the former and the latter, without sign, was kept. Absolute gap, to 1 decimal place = 7.0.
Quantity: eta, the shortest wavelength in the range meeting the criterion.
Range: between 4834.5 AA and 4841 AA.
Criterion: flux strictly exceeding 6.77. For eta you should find 4835.07 AA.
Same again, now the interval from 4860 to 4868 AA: 4864.10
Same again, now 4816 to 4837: 4816.18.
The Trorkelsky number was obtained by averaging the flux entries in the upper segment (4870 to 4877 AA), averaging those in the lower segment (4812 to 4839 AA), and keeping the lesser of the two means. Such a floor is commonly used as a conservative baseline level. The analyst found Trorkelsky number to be 6.65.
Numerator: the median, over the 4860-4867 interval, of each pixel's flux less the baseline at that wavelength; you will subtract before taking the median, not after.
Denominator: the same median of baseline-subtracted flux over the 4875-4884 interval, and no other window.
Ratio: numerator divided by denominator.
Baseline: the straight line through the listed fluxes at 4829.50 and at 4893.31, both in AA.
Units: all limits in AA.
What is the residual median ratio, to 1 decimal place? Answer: 2.2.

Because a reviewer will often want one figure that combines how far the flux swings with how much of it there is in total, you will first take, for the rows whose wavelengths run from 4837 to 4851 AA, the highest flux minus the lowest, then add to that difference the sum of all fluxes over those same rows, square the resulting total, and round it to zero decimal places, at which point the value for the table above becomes 9094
